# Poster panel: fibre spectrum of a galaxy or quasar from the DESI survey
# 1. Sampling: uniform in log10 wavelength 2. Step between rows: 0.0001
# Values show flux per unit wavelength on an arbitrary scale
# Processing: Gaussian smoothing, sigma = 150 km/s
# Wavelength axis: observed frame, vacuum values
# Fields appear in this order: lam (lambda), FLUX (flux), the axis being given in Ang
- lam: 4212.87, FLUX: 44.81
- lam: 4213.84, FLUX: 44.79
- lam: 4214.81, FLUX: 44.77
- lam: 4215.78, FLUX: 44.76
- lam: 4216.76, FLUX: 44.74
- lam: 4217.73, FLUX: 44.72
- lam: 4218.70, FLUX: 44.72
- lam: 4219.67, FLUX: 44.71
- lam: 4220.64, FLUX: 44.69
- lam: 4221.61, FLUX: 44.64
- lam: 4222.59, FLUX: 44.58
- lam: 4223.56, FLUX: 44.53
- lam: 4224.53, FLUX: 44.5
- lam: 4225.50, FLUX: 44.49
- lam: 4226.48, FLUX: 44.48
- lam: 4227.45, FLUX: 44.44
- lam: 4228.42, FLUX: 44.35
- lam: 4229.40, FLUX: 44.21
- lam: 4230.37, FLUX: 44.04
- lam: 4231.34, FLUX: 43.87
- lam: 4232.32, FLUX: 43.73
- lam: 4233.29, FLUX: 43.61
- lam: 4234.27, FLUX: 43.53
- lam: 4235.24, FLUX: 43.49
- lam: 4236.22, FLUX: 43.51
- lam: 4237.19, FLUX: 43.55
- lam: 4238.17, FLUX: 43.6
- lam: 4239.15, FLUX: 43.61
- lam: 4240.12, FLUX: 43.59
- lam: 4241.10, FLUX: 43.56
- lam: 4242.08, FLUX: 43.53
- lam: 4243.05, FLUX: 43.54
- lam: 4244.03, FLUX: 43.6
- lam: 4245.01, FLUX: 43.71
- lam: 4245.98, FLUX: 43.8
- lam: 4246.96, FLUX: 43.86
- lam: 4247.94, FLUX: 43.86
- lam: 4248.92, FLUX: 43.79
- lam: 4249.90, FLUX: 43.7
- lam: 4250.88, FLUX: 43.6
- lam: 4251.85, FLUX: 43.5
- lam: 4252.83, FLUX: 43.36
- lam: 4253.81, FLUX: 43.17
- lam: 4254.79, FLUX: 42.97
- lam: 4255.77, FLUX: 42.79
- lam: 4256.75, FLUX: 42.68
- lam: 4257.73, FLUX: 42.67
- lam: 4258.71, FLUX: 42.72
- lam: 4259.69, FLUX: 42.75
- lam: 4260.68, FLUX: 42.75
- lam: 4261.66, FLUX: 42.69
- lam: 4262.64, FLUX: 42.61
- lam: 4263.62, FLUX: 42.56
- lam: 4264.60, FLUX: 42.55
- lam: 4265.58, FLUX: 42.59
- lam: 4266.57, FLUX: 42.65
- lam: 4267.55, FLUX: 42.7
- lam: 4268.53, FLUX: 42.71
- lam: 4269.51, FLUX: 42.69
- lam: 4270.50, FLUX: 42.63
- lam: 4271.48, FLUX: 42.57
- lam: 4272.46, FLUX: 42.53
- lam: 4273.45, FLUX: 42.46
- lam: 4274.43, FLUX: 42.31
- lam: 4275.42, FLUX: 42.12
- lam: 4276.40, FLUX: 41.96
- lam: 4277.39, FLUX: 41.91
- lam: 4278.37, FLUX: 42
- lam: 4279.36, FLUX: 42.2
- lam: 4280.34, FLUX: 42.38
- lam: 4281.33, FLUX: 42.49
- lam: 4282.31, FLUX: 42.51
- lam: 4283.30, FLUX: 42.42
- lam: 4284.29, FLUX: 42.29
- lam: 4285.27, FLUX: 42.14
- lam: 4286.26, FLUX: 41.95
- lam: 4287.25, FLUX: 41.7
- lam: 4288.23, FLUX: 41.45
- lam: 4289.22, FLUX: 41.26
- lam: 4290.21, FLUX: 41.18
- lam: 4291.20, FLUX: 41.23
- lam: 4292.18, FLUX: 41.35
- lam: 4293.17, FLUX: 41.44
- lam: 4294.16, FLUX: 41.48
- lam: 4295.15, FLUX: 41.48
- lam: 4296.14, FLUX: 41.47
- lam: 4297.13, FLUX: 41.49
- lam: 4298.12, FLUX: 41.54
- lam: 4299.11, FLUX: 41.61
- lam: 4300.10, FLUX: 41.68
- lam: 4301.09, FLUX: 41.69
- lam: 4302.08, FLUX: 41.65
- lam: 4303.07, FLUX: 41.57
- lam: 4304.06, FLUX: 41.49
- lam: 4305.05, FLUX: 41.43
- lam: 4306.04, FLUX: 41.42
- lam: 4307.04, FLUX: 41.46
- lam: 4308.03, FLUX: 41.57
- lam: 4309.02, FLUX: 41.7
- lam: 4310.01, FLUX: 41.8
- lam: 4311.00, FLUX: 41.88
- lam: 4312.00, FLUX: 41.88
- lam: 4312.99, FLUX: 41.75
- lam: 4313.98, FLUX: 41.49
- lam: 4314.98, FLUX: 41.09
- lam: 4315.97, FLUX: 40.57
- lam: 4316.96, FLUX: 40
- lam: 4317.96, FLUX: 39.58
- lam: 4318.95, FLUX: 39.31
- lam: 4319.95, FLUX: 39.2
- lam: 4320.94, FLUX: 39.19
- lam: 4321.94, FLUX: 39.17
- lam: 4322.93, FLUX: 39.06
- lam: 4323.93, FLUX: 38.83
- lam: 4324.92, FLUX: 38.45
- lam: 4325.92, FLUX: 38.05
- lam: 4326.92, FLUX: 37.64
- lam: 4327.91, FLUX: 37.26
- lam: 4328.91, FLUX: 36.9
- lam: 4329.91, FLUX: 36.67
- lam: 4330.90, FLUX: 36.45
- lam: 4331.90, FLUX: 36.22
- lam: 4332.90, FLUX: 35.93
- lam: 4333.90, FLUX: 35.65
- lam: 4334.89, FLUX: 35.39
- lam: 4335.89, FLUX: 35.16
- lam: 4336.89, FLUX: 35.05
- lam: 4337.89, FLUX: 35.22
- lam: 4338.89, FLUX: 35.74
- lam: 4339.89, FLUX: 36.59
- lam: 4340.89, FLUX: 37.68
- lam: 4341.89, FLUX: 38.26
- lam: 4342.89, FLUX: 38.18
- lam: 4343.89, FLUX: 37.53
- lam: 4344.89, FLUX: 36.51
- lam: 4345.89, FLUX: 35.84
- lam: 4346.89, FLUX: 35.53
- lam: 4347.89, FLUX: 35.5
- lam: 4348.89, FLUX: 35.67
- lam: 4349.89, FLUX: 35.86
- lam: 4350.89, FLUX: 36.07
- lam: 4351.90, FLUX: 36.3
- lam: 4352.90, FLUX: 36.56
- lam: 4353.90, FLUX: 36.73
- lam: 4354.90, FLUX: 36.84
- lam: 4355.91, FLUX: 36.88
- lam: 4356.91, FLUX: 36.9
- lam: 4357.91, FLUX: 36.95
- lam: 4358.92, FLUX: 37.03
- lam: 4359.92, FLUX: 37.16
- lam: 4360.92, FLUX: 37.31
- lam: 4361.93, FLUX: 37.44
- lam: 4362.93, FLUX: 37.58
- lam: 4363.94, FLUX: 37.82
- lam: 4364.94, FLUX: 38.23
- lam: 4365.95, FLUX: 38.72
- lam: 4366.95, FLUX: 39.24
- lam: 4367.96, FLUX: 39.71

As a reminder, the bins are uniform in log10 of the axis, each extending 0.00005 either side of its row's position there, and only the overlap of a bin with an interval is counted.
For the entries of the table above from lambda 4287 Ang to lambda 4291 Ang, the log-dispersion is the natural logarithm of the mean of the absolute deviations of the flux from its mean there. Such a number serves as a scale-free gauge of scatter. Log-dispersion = -1.7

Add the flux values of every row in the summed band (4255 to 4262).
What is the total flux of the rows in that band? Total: 299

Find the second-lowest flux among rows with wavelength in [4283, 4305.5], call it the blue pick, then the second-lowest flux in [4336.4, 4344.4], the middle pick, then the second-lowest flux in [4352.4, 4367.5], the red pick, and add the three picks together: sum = 113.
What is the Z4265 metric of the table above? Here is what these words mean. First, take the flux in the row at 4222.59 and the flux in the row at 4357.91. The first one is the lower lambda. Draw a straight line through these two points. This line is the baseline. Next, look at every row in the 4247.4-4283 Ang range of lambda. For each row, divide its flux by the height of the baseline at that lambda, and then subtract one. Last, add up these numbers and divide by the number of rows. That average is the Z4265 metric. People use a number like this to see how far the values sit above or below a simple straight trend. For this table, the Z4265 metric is 0.013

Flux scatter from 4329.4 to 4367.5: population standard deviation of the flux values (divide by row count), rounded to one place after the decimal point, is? 1.0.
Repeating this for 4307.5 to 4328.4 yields 1.5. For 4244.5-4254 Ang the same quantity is 0.2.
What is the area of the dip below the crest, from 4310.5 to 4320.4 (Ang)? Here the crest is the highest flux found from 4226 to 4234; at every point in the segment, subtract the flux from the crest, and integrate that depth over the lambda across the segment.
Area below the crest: 38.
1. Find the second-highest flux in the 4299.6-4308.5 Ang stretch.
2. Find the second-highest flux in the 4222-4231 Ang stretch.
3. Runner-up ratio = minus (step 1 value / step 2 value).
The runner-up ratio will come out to -0.936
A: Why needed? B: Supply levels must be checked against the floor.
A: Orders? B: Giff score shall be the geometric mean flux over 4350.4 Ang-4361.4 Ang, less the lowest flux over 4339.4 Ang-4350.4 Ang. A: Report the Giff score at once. 1.3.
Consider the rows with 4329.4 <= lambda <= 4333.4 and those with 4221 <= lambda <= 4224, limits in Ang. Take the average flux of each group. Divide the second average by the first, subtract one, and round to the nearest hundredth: 0.23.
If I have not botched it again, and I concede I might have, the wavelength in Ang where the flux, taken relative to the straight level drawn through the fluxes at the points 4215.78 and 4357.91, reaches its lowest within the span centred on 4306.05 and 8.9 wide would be 4305.05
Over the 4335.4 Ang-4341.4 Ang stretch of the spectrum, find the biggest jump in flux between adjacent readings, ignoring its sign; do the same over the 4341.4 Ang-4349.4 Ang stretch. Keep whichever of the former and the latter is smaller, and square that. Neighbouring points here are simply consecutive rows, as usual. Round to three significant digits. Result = 1.04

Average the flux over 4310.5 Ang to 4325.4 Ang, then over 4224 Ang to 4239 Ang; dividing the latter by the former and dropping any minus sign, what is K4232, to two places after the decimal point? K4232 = 1.10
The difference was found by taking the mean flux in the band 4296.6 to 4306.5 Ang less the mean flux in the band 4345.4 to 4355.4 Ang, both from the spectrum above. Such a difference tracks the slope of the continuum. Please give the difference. 5.5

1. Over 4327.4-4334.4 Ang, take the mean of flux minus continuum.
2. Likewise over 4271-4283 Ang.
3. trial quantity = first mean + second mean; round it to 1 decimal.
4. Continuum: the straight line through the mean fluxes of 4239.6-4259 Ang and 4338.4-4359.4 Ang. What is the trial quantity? -0.7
